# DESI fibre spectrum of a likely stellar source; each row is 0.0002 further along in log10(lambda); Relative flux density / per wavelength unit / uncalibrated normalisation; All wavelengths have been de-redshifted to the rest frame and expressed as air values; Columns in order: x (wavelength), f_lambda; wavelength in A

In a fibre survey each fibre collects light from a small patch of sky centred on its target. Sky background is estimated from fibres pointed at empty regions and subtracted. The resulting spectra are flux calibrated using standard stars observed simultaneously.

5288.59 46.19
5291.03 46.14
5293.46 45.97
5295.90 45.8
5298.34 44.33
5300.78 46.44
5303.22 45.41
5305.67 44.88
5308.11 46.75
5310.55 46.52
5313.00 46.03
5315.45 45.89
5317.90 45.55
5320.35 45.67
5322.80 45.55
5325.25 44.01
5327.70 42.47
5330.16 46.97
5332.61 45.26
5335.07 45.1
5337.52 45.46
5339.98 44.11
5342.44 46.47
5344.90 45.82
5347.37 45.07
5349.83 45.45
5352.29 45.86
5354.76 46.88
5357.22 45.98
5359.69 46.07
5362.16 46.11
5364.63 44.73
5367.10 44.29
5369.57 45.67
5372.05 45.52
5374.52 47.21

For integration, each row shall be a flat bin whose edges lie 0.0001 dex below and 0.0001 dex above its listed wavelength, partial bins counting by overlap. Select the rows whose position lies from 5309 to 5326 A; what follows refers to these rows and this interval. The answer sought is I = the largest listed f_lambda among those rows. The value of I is 46.52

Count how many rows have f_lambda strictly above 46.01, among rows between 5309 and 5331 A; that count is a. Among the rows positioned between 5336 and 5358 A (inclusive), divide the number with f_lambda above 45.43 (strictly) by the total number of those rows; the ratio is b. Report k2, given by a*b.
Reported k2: 2.3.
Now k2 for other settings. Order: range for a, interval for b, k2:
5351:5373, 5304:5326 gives 2.3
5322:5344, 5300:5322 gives 1.6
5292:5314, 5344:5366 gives 3.1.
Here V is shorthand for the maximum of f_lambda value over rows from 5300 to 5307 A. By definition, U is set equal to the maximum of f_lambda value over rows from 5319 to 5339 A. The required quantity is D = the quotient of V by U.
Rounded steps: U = 46.97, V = 46.44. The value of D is 0.99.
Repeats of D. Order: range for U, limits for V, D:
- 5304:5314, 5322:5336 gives 1.00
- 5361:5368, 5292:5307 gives 1.01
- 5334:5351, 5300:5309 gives 1.01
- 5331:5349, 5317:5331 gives 1.01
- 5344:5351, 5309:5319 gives 1.02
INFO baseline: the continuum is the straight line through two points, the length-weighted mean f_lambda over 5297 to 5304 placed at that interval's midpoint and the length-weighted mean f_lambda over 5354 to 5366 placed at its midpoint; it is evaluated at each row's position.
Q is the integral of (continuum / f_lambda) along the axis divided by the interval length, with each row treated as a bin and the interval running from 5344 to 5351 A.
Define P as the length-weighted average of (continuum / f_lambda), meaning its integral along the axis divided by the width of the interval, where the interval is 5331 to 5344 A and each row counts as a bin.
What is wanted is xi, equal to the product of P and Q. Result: 1.017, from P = 1.01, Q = 1.008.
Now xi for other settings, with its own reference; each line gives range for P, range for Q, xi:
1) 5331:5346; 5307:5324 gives 0.998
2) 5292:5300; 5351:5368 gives 1.004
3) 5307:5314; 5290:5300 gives 0.976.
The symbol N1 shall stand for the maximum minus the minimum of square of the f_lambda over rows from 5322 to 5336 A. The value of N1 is 402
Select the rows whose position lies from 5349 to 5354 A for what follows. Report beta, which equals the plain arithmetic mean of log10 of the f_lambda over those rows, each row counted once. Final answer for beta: 1.66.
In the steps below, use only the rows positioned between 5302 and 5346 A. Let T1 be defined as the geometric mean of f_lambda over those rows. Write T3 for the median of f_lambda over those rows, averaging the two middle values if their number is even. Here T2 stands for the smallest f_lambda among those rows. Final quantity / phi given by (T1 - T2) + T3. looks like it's 48.5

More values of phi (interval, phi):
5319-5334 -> 47.9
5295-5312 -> 47.2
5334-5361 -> 47.4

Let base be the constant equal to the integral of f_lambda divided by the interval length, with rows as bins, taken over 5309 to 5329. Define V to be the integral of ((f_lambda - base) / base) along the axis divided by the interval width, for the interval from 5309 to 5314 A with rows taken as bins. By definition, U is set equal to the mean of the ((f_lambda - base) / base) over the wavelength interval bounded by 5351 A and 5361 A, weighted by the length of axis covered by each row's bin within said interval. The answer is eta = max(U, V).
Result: 0.024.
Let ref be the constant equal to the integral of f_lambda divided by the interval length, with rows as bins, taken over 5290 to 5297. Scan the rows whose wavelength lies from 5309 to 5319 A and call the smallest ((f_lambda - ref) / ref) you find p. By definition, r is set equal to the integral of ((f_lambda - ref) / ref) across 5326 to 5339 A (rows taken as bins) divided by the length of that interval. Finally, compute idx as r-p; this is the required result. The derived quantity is -0.012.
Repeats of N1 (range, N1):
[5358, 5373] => 165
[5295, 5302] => 192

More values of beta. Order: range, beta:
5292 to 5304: 1.66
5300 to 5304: 1.66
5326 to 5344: 1.65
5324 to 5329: 1.64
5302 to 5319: 1.66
